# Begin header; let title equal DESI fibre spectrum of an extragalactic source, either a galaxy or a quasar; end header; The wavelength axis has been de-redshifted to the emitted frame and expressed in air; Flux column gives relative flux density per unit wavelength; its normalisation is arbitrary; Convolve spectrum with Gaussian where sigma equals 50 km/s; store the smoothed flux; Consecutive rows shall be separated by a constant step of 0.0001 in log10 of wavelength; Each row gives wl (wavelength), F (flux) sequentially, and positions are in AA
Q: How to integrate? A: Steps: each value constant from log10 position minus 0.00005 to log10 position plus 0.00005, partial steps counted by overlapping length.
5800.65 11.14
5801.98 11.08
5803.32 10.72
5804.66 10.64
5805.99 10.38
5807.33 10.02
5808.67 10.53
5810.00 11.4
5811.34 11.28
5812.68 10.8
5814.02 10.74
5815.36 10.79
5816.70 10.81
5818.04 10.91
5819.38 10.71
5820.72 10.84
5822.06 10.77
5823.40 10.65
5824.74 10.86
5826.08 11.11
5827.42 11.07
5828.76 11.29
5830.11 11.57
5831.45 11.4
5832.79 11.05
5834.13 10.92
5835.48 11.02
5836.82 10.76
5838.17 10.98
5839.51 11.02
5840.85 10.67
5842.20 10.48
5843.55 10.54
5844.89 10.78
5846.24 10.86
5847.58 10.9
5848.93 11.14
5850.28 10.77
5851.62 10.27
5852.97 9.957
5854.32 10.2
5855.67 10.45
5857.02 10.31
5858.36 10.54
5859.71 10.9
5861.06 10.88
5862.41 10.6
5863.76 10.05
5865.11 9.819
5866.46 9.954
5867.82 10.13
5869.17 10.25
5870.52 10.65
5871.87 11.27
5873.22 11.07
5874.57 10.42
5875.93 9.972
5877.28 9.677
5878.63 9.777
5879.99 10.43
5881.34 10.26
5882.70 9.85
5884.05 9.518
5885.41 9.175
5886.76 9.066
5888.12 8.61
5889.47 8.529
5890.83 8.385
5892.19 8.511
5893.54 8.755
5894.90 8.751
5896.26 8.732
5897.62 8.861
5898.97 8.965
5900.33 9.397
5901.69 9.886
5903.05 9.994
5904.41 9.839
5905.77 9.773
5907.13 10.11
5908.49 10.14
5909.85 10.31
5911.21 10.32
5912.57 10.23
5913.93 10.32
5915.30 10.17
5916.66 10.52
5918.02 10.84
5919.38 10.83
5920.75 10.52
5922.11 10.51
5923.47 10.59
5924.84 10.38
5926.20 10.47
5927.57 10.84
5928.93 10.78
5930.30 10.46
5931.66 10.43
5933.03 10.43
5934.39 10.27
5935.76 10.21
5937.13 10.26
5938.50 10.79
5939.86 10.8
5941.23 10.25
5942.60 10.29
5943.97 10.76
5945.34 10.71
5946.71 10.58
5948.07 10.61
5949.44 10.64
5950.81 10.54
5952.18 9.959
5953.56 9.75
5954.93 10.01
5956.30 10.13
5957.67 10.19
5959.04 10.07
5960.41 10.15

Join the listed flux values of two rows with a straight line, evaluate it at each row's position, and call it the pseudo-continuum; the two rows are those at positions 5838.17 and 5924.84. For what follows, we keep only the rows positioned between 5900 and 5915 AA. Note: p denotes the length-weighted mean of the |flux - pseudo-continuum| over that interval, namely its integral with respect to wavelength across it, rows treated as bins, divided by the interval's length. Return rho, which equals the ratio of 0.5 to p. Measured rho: 1.11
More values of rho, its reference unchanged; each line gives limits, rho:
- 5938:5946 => 1.47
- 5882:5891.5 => 0.31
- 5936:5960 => 1.90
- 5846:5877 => 1.12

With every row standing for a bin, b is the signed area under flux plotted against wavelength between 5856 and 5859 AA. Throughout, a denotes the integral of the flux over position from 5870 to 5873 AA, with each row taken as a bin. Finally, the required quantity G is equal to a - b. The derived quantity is 2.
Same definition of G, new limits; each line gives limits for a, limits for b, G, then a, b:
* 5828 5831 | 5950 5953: 4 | 34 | 30.6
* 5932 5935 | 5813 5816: -1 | 31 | 32.3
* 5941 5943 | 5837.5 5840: -7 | 21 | 27.5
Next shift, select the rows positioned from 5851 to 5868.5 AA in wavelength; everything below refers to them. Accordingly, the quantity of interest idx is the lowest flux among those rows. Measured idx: 9.819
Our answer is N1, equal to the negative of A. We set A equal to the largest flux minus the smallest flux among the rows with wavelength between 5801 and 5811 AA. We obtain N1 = -1.4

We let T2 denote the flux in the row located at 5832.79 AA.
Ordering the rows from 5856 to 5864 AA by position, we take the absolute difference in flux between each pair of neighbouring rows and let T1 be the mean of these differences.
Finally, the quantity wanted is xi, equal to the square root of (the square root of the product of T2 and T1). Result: 1.34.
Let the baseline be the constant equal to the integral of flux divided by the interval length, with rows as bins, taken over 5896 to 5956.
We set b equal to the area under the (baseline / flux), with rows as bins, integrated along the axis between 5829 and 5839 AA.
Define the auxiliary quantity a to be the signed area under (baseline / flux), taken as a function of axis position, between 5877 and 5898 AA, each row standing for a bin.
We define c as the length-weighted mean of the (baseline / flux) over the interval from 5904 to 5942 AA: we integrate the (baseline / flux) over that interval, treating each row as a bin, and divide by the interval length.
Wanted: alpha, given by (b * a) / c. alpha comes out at 221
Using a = 24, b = 9.2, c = 0.99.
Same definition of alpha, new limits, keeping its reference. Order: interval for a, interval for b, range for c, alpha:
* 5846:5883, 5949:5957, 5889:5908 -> 264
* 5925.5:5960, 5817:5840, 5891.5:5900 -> 626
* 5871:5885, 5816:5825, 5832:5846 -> 127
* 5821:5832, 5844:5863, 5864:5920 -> 178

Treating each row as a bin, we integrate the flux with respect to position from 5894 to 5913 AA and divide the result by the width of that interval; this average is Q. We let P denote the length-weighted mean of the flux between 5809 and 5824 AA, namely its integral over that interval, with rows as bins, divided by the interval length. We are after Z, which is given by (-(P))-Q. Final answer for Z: -20.5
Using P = 10.9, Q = 9.6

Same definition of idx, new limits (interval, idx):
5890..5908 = 8.385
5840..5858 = 9.957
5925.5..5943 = 10.21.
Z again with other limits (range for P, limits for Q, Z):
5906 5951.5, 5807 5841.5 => -21.4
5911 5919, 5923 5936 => -20.9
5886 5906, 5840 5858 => -19.6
